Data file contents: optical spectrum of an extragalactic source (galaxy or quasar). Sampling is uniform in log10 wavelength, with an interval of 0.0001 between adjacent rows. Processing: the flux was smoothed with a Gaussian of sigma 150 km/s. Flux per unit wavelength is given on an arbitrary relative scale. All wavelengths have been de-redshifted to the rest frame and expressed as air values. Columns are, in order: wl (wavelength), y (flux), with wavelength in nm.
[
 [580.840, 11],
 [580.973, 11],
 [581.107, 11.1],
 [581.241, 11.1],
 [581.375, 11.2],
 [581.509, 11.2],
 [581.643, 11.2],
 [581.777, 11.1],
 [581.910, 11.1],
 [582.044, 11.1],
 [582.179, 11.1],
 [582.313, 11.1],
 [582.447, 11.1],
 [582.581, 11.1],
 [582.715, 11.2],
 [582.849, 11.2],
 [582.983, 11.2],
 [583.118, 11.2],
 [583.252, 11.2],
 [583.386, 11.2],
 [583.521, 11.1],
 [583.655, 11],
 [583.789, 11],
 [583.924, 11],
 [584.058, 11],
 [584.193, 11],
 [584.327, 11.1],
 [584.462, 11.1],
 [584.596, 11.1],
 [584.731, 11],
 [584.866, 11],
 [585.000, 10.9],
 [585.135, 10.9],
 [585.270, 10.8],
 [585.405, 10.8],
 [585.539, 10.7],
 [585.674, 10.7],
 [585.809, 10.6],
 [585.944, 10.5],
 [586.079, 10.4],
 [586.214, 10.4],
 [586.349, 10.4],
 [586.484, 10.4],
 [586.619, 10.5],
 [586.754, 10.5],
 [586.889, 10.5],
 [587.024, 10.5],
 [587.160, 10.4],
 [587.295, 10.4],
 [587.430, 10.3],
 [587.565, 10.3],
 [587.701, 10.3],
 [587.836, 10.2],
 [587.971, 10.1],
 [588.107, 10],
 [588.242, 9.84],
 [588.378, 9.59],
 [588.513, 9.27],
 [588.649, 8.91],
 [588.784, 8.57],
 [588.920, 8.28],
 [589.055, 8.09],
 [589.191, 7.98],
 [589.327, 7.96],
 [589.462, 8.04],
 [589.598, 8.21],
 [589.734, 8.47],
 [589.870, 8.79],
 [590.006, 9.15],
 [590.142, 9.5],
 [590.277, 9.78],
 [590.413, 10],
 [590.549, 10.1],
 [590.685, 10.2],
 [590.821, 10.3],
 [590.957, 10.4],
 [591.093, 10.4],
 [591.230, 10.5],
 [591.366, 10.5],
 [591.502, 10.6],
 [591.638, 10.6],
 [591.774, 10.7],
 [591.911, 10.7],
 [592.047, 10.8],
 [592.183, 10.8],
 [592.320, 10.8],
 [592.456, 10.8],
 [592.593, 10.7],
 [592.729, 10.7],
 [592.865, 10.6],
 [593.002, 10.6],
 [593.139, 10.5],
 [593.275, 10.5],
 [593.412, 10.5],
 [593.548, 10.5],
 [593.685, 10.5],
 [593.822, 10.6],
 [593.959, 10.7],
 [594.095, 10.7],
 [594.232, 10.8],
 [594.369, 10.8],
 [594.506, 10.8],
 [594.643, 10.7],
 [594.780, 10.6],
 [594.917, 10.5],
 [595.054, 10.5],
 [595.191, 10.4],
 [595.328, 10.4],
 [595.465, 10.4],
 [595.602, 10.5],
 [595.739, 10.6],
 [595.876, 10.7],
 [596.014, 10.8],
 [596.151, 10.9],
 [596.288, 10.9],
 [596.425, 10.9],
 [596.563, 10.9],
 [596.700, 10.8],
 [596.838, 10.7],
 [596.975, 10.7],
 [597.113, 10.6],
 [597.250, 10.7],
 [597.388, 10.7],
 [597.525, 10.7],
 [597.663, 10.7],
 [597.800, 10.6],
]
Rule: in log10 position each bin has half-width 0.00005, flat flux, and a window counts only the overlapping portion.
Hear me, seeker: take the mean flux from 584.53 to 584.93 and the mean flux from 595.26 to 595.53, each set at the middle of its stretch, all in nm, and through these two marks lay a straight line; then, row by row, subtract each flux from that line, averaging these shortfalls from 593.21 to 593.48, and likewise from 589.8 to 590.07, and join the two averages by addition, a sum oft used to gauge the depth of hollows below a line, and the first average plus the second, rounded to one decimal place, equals 1.8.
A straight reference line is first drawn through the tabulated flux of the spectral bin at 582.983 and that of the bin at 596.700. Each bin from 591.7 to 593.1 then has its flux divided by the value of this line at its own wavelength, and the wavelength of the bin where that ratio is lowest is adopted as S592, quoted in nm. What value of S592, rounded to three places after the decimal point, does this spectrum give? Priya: 592.865 nm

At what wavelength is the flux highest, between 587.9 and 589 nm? 587.971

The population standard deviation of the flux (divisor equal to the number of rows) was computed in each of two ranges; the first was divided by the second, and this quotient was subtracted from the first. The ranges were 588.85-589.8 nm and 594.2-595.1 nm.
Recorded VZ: -1.2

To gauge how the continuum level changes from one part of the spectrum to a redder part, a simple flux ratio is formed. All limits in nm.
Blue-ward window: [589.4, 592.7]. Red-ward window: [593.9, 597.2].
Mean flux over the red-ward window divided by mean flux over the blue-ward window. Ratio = 1.06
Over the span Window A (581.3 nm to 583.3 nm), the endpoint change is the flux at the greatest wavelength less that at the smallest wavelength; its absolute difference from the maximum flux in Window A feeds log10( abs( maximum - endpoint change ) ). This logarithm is 1.05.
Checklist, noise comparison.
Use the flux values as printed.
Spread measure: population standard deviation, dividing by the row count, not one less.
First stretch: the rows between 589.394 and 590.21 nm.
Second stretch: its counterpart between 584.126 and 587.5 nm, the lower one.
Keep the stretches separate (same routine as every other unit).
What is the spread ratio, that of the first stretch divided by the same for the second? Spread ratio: 1.9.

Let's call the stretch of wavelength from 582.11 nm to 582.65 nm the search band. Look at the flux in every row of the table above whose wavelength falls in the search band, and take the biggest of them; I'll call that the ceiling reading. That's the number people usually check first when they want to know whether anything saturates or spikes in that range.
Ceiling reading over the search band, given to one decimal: 11.1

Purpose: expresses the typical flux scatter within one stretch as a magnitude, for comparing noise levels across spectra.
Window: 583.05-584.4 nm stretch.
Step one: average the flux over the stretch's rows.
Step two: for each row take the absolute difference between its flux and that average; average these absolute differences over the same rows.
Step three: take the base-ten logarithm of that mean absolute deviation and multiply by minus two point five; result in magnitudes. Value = 2.7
